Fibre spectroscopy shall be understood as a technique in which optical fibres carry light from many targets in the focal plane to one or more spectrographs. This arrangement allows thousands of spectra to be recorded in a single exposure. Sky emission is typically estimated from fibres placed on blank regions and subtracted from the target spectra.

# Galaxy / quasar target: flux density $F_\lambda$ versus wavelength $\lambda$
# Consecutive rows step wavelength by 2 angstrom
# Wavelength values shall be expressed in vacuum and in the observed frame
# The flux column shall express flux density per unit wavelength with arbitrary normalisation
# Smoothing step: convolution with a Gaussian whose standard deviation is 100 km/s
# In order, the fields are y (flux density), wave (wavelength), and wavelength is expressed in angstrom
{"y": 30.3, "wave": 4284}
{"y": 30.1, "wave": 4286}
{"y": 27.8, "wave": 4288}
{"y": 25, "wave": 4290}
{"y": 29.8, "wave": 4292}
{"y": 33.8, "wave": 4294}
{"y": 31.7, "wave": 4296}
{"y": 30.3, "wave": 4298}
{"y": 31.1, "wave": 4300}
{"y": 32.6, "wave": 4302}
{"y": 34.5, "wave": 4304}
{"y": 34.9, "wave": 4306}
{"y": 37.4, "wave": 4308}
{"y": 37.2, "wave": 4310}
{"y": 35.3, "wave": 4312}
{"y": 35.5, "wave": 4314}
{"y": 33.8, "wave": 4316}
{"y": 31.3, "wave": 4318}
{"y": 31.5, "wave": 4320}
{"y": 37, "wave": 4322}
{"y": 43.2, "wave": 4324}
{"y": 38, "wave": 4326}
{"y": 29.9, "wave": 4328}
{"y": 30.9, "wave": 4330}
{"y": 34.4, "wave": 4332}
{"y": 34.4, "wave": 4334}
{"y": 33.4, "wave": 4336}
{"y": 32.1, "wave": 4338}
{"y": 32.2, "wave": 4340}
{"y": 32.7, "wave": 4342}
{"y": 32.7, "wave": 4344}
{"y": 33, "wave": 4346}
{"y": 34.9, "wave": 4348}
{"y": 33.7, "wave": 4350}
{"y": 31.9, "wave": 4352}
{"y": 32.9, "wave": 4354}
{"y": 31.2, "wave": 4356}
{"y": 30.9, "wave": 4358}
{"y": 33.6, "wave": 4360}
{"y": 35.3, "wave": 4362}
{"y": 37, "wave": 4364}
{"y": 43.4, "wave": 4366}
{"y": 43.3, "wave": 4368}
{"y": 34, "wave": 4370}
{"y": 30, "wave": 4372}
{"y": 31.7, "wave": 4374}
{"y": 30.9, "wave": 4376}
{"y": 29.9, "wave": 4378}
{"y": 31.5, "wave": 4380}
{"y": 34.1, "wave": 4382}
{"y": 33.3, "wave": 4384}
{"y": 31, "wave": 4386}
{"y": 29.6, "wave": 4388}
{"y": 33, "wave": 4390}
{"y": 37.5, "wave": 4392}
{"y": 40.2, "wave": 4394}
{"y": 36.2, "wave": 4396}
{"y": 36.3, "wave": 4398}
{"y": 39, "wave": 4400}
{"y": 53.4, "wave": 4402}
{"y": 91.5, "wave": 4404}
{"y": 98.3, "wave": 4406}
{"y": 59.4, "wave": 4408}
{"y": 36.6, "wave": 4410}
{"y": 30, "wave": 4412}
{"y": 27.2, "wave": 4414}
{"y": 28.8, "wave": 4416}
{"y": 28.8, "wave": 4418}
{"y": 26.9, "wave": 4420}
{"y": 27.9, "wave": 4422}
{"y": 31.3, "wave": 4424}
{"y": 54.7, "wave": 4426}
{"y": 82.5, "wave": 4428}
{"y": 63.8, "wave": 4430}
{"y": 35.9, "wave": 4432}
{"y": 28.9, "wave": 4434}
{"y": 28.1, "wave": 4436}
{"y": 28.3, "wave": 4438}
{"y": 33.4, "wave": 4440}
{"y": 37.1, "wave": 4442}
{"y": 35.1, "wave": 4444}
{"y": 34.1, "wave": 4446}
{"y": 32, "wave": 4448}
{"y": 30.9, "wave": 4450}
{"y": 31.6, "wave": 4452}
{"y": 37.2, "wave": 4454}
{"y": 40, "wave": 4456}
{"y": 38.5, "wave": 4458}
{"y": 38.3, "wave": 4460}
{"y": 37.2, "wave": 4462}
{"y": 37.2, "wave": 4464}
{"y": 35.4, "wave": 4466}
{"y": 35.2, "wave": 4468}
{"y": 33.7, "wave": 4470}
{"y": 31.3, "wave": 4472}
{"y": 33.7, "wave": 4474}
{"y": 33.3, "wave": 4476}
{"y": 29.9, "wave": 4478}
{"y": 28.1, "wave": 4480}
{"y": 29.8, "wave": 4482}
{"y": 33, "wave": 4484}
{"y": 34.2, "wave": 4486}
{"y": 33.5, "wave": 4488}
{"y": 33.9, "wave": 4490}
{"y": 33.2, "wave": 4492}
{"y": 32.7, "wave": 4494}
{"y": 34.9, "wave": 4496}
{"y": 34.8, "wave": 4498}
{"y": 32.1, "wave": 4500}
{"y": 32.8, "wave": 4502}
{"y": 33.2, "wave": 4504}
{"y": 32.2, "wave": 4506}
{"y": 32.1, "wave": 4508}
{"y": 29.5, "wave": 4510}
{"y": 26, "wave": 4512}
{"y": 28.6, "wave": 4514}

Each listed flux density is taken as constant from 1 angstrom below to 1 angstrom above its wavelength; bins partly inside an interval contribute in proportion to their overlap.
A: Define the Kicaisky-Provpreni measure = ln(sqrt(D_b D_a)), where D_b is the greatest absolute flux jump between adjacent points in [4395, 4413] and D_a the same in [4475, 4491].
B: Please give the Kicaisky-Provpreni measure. 2.44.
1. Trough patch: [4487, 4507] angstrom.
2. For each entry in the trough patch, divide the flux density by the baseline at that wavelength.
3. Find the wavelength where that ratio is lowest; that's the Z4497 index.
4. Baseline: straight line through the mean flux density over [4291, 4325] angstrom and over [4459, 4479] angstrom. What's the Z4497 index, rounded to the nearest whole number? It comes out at 4500 angstrom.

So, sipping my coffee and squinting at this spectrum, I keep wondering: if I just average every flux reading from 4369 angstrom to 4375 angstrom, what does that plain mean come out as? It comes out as 31.9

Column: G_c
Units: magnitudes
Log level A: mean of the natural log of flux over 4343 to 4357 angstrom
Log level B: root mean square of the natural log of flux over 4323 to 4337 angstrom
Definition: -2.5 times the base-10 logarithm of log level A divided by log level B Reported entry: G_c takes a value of 0.02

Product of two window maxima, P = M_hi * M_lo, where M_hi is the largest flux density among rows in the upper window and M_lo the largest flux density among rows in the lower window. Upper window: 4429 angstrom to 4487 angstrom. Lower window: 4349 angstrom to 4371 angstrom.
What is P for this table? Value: 2769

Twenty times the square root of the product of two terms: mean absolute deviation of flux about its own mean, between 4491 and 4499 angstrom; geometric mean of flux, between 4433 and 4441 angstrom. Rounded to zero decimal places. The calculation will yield 106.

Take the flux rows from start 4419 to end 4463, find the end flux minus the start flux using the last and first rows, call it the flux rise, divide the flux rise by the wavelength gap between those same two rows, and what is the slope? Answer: 0.25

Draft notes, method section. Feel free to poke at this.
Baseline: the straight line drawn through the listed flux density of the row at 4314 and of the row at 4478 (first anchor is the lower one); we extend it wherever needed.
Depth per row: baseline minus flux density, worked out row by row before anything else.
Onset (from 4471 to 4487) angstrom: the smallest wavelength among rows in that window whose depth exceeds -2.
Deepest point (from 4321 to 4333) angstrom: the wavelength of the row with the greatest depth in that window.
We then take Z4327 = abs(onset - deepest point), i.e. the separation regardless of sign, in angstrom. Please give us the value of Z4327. 144 angstrom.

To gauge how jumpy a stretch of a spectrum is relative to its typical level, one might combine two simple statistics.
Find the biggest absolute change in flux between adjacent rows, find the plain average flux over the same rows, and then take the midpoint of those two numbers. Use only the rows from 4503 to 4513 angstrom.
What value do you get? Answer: 17.05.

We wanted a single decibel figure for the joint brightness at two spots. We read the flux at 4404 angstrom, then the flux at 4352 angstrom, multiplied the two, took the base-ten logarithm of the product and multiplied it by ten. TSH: 34.7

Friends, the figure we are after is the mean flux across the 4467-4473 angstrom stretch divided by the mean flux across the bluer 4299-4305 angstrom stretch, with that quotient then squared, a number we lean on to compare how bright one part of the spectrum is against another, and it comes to 1.04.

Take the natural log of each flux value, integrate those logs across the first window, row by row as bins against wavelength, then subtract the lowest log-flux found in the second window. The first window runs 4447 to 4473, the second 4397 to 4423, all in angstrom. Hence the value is 89.3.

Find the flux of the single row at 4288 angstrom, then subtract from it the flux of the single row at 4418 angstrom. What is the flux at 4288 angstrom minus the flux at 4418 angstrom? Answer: -1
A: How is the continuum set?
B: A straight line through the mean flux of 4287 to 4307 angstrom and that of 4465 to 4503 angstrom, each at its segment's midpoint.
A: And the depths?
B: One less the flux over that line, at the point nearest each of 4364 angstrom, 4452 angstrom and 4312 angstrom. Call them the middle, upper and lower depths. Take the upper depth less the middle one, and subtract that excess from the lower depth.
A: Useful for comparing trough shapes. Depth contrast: -0.32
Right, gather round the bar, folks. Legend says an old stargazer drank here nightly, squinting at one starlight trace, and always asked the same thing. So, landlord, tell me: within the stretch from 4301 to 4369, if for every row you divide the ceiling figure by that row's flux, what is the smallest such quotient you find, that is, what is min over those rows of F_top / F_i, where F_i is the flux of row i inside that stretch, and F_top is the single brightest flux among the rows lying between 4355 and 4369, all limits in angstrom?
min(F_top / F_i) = 1.00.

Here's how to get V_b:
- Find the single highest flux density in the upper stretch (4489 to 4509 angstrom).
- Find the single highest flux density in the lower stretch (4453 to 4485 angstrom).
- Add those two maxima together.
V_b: 75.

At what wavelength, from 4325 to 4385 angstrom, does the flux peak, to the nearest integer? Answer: 4366 angstrom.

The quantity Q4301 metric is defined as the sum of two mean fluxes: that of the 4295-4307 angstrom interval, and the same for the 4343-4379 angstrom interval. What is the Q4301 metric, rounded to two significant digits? 66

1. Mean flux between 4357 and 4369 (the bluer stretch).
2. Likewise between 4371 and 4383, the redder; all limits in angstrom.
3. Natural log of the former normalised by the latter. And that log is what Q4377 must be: 0.17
